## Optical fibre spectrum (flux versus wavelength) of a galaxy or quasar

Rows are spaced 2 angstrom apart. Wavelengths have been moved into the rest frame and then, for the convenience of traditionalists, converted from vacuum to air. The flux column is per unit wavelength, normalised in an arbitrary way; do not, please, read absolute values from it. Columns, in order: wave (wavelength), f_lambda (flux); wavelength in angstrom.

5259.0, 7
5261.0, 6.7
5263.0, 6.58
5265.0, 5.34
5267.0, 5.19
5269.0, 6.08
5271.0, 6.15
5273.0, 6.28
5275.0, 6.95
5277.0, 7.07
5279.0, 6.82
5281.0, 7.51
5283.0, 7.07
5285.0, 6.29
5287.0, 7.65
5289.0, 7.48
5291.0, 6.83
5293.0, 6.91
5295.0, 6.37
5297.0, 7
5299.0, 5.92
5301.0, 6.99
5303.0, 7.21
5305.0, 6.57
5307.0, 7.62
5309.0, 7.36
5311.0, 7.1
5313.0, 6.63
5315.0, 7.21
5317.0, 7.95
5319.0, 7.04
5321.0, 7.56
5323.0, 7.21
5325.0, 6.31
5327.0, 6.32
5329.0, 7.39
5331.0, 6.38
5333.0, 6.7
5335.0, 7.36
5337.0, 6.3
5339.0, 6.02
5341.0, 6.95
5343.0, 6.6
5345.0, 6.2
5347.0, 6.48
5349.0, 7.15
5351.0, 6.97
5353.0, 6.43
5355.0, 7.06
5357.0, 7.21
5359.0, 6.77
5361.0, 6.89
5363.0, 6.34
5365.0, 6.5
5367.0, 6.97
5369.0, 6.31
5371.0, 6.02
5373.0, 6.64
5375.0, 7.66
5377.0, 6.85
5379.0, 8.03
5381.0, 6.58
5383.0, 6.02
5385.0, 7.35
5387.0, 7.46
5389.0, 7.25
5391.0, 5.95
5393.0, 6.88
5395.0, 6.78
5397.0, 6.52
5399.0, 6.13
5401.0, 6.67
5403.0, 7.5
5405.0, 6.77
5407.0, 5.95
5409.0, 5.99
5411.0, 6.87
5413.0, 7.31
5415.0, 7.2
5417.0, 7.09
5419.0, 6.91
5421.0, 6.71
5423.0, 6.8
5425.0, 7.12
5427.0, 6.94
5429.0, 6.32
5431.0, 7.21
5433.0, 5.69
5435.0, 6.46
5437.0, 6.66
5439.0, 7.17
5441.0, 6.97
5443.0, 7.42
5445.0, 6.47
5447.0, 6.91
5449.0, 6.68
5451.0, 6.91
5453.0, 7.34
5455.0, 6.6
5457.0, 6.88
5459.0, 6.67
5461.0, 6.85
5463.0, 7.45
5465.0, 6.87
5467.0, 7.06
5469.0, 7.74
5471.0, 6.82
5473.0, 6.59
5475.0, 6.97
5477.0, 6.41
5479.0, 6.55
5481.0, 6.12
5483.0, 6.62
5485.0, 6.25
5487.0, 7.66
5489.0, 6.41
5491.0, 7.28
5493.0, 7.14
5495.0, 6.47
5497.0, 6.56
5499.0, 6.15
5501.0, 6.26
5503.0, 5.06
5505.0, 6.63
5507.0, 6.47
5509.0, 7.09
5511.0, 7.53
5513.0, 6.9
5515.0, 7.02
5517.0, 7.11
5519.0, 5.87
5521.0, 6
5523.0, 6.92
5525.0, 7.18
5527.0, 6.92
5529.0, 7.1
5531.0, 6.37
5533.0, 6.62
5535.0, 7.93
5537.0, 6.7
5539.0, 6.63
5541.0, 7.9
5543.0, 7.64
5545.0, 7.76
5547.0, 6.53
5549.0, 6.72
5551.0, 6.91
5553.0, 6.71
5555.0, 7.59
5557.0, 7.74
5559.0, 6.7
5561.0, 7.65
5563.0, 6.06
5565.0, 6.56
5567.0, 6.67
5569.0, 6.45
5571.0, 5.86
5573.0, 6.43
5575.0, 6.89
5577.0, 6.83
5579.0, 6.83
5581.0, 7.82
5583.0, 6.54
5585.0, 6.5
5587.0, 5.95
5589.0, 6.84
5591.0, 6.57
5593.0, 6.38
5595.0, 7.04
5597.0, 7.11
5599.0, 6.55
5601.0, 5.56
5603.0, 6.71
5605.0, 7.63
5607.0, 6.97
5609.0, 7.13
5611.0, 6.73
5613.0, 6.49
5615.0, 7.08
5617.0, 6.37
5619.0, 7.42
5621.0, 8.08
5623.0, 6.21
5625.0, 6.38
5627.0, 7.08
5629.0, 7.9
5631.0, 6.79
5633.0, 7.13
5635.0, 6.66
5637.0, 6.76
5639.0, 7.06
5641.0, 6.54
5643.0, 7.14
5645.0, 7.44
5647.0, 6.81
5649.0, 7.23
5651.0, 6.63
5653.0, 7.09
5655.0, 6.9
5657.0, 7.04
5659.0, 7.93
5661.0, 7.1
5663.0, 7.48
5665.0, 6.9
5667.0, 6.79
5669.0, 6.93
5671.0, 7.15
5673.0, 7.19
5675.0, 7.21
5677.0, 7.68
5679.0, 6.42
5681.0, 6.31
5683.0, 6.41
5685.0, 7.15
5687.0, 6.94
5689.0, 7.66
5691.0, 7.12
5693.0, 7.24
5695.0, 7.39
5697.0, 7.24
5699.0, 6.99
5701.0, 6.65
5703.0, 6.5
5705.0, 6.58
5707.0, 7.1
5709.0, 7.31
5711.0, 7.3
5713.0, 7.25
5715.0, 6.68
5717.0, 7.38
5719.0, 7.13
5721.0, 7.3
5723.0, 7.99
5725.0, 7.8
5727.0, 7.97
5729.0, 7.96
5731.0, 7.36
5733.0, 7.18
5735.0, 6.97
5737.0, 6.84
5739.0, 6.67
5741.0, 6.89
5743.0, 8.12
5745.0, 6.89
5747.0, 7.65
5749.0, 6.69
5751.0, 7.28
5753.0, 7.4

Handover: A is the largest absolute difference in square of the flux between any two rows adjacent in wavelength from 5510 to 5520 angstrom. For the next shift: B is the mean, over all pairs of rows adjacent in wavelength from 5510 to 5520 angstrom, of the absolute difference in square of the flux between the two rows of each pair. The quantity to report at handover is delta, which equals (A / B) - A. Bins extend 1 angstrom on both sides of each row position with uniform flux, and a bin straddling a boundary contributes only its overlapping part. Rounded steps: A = 16.1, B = 7.0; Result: -13.8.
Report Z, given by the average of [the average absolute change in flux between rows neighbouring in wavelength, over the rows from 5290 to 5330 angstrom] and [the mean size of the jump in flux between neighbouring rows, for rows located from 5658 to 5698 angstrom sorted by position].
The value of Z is 0.48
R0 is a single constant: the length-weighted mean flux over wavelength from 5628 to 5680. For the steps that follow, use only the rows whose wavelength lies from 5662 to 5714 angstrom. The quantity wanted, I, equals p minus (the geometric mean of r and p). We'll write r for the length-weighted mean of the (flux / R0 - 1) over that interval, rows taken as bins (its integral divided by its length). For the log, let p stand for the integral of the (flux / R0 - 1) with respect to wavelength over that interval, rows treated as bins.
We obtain -0.3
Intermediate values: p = -0.3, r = -0.005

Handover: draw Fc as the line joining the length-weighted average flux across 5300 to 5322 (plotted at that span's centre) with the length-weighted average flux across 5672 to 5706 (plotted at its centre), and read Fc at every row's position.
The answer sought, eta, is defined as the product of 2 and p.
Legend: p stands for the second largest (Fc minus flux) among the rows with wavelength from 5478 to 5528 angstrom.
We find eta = 2.4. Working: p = 1.2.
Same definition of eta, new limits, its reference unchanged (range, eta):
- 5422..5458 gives 1.6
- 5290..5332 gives 1.8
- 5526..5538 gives 0.9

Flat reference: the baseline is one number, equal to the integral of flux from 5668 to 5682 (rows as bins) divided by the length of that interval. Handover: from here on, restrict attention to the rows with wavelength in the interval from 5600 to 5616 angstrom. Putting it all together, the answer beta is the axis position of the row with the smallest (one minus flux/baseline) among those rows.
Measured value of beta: 5605.0 angstrom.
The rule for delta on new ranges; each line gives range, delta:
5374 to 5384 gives -19.7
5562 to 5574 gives -5.8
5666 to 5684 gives -13.5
